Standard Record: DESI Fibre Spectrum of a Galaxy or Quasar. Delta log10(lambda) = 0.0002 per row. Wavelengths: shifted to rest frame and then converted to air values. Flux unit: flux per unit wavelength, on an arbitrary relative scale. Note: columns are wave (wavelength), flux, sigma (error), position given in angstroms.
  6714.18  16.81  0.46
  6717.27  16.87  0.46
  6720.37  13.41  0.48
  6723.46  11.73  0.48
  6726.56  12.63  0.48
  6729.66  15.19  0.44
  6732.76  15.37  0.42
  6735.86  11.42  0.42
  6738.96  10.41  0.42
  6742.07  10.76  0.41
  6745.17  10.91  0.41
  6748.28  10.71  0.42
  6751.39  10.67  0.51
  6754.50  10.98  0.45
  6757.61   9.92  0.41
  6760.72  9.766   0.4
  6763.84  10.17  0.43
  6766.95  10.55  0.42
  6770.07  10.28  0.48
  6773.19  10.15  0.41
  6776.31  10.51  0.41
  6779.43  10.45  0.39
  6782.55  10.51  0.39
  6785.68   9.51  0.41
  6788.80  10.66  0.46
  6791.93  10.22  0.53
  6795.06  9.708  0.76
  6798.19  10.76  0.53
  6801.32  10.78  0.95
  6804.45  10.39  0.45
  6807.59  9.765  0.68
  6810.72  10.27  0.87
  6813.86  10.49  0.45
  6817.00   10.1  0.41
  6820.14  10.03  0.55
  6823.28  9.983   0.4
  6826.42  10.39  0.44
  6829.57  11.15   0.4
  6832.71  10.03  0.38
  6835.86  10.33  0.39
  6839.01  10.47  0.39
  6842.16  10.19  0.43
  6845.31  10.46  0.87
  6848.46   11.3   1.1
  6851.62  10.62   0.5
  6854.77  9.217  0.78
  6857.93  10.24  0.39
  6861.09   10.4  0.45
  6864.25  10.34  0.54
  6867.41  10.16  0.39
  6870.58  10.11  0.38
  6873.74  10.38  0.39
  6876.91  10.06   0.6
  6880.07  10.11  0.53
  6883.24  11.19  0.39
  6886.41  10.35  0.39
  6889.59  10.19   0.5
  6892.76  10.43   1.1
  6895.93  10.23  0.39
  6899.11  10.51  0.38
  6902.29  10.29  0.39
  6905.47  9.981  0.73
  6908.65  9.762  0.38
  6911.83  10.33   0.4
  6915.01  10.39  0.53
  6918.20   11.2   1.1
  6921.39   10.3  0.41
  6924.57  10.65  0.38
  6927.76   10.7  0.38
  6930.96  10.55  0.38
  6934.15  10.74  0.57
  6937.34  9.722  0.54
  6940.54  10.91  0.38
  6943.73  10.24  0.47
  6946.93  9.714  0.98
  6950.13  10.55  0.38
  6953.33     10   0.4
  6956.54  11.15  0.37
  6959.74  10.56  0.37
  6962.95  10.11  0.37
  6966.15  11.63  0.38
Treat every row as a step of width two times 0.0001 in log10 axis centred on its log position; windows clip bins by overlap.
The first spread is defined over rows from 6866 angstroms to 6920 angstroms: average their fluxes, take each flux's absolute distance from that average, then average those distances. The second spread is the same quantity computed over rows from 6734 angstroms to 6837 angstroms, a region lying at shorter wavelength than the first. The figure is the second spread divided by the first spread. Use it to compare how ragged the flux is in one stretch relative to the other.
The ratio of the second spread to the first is 1.35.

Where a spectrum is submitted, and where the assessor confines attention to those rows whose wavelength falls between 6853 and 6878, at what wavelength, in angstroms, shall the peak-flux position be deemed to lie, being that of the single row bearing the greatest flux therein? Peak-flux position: 6861.09 angstroms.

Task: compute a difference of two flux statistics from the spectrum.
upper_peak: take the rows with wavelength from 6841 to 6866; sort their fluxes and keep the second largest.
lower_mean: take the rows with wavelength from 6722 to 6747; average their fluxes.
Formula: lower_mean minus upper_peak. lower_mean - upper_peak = 1.7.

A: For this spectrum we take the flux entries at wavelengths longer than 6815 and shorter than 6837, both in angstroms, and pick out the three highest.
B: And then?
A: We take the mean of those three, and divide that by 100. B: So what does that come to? 0.1062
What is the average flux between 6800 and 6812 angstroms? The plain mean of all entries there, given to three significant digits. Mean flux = 10.3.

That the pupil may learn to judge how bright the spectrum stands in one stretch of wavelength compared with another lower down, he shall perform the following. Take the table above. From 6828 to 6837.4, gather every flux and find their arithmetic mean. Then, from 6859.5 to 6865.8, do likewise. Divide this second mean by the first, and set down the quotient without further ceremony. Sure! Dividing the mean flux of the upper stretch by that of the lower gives 0.99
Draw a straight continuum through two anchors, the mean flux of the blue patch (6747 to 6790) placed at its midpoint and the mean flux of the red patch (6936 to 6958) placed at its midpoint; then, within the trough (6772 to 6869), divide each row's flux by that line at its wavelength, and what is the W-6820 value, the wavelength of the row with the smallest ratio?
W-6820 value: 6854.77 angstroms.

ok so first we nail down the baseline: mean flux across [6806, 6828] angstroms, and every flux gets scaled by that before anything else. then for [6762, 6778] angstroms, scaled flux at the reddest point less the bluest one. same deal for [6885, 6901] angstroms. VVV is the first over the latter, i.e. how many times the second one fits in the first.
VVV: 2.1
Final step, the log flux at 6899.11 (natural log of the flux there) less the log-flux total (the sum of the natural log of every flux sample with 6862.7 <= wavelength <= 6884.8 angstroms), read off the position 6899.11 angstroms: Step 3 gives -14.0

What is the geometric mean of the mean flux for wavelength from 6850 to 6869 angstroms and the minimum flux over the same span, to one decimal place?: 9.7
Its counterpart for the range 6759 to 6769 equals 10.0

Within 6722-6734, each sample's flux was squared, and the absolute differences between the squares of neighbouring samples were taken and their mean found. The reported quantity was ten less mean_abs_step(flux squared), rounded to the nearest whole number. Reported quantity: -23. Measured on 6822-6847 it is 0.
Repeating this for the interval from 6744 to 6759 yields 1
